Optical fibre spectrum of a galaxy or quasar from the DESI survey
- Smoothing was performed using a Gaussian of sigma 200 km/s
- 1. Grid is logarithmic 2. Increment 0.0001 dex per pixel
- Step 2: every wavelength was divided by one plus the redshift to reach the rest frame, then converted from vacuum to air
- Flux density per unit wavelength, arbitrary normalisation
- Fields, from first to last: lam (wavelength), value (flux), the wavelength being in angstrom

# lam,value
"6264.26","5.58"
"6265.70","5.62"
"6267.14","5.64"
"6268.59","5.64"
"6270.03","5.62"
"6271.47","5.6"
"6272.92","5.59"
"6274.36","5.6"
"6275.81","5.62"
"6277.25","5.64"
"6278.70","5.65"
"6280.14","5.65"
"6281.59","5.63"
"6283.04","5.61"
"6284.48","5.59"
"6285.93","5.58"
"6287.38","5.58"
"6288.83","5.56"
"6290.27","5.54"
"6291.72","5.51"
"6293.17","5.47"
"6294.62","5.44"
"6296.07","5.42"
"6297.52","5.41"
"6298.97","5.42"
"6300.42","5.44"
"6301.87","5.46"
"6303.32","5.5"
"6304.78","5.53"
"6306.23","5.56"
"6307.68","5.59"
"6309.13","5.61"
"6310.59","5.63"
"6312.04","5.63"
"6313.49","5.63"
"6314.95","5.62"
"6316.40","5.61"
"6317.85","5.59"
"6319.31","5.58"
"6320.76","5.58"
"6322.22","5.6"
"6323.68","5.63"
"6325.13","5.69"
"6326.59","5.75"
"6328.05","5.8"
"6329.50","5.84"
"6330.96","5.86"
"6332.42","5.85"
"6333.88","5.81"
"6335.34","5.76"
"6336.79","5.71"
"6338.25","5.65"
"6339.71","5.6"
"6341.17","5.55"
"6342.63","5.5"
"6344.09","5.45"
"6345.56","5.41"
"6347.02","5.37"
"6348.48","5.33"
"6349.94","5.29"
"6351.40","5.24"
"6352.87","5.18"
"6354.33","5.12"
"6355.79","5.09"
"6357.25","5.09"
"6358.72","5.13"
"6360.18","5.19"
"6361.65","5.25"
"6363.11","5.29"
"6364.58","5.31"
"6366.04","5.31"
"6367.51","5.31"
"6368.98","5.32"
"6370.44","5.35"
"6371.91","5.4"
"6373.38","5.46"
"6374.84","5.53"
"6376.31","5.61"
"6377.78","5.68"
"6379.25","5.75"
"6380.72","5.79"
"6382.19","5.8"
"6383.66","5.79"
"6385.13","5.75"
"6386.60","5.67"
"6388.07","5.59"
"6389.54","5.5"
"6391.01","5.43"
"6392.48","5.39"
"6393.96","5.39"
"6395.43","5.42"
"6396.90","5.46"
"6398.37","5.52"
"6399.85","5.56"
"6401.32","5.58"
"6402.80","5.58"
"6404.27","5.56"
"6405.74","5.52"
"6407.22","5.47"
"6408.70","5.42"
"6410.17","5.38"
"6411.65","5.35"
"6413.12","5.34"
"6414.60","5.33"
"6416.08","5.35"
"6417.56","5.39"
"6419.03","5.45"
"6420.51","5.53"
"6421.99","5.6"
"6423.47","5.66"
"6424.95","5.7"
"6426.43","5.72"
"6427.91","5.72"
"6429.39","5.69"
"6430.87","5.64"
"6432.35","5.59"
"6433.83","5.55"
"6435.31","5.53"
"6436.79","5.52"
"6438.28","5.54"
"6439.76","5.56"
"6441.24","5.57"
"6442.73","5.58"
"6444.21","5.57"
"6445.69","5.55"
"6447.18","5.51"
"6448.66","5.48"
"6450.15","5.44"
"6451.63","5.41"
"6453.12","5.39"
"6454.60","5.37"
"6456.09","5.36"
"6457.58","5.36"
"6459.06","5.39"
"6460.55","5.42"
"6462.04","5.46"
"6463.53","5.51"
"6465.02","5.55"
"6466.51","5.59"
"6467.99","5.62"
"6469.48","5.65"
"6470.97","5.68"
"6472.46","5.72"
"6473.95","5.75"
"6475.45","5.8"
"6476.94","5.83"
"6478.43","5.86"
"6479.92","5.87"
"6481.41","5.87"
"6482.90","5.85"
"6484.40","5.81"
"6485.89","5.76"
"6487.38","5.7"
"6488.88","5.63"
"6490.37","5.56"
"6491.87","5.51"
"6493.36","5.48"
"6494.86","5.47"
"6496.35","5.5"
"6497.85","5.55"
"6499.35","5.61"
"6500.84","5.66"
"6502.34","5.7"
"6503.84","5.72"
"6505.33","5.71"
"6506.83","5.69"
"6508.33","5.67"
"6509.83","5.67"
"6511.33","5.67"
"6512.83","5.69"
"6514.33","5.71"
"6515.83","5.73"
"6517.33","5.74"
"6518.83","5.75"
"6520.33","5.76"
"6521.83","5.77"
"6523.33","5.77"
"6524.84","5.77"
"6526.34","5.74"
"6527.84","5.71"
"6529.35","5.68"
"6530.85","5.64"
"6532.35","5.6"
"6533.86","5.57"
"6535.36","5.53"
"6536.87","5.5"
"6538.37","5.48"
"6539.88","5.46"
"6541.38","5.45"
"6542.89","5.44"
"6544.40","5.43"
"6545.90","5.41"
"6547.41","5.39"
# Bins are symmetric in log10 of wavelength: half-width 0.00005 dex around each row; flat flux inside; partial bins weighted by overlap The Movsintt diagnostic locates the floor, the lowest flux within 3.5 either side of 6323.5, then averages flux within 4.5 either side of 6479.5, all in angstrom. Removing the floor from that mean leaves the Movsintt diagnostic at 0.27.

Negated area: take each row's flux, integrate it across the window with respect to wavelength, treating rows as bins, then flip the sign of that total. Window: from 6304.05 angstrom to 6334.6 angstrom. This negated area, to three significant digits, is -173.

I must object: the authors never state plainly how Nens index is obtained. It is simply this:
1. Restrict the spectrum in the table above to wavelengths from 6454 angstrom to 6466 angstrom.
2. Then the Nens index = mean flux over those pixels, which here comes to 5.43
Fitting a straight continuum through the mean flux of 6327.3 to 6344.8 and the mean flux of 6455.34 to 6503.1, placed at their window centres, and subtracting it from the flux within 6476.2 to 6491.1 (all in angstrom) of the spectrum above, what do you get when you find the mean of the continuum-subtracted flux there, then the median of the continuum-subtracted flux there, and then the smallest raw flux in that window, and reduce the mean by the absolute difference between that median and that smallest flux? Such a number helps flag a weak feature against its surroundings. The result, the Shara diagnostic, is -5.2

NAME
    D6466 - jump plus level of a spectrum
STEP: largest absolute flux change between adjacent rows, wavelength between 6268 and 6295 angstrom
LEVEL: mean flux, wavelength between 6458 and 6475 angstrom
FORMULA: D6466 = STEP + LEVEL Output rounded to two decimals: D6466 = 5.62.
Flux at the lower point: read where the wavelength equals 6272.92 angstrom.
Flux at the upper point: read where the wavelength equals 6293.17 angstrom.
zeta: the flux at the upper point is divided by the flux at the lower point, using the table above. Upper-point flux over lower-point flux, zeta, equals 0.979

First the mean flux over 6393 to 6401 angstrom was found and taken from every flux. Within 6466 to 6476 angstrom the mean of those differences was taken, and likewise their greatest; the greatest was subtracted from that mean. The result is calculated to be -0.11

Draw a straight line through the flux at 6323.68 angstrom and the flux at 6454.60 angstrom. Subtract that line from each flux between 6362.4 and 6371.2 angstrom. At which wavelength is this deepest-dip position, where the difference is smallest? 6363.11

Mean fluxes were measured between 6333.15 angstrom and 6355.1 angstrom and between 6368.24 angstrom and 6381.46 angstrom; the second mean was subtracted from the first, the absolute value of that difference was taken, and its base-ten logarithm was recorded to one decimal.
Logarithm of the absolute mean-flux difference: -1.1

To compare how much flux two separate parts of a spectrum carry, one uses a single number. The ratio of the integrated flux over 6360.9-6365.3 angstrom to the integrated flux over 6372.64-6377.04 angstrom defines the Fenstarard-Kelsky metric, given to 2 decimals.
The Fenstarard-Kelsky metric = 0.95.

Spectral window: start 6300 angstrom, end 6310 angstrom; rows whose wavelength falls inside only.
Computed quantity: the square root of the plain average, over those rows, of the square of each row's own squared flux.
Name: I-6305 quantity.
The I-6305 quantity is 30.6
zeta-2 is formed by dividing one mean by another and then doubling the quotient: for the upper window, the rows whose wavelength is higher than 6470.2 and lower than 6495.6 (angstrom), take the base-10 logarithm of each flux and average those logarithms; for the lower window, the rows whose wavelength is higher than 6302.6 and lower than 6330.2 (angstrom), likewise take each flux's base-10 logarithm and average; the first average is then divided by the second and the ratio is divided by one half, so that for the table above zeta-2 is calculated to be 2.02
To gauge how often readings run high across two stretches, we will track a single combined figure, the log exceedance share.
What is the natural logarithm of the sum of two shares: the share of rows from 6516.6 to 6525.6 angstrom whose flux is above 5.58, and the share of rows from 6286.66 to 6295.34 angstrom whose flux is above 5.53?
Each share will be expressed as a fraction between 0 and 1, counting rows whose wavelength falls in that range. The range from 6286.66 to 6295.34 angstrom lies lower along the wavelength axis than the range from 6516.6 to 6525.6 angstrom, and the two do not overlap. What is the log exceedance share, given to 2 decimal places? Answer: 0.41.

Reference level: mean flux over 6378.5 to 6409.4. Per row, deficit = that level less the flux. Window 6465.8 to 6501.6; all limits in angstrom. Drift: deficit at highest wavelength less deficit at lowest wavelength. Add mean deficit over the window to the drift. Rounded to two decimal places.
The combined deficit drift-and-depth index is -0.18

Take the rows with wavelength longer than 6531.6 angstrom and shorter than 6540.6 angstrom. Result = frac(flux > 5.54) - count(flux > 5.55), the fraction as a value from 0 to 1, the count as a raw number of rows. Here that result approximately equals -1.7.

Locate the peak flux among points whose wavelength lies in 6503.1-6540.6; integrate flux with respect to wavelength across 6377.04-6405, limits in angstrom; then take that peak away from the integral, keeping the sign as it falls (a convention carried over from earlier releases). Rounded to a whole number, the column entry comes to 151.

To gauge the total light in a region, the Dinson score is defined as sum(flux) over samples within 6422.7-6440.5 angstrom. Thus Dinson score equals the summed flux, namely 67.4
